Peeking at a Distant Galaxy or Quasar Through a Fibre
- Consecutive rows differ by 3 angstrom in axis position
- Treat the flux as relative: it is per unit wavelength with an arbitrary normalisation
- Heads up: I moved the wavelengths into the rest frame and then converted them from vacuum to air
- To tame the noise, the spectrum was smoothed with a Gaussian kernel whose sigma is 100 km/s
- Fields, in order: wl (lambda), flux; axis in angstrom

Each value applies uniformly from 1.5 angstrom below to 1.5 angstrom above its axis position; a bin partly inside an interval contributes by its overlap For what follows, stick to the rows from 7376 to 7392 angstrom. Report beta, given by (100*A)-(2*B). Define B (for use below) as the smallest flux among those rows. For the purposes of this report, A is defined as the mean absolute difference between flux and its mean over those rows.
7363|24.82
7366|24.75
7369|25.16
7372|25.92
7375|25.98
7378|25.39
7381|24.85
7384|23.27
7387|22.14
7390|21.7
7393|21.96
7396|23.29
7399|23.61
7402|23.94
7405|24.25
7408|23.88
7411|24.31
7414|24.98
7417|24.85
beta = 89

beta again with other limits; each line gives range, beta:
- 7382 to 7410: 35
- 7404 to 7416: -17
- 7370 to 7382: -8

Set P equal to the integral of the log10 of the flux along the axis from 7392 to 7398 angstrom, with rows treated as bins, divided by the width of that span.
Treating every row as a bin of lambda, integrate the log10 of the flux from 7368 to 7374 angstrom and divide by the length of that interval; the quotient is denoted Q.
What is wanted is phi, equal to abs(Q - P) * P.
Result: 0.070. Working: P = 1.36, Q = 1.41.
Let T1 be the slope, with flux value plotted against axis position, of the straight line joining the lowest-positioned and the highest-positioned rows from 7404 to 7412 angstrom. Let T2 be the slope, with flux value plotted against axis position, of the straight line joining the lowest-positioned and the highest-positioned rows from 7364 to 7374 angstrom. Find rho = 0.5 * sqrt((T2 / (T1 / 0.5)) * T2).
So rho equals 0.69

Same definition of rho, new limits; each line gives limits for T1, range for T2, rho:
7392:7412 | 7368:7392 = 0.16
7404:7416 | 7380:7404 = 0.05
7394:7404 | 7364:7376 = 0.15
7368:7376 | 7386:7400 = 0.12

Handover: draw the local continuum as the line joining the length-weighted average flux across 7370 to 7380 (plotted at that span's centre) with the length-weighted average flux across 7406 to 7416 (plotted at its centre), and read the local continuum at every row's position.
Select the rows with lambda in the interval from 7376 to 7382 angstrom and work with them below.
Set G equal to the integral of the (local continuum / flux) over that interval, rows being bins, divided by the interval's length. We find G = 1.01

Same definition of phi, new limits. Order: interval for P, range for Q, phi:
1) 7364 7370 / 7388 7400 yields 0.060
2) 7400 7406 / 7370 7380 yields 0.040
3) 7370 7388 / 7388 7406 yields 0.040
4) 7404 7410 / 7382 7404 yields 0.030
